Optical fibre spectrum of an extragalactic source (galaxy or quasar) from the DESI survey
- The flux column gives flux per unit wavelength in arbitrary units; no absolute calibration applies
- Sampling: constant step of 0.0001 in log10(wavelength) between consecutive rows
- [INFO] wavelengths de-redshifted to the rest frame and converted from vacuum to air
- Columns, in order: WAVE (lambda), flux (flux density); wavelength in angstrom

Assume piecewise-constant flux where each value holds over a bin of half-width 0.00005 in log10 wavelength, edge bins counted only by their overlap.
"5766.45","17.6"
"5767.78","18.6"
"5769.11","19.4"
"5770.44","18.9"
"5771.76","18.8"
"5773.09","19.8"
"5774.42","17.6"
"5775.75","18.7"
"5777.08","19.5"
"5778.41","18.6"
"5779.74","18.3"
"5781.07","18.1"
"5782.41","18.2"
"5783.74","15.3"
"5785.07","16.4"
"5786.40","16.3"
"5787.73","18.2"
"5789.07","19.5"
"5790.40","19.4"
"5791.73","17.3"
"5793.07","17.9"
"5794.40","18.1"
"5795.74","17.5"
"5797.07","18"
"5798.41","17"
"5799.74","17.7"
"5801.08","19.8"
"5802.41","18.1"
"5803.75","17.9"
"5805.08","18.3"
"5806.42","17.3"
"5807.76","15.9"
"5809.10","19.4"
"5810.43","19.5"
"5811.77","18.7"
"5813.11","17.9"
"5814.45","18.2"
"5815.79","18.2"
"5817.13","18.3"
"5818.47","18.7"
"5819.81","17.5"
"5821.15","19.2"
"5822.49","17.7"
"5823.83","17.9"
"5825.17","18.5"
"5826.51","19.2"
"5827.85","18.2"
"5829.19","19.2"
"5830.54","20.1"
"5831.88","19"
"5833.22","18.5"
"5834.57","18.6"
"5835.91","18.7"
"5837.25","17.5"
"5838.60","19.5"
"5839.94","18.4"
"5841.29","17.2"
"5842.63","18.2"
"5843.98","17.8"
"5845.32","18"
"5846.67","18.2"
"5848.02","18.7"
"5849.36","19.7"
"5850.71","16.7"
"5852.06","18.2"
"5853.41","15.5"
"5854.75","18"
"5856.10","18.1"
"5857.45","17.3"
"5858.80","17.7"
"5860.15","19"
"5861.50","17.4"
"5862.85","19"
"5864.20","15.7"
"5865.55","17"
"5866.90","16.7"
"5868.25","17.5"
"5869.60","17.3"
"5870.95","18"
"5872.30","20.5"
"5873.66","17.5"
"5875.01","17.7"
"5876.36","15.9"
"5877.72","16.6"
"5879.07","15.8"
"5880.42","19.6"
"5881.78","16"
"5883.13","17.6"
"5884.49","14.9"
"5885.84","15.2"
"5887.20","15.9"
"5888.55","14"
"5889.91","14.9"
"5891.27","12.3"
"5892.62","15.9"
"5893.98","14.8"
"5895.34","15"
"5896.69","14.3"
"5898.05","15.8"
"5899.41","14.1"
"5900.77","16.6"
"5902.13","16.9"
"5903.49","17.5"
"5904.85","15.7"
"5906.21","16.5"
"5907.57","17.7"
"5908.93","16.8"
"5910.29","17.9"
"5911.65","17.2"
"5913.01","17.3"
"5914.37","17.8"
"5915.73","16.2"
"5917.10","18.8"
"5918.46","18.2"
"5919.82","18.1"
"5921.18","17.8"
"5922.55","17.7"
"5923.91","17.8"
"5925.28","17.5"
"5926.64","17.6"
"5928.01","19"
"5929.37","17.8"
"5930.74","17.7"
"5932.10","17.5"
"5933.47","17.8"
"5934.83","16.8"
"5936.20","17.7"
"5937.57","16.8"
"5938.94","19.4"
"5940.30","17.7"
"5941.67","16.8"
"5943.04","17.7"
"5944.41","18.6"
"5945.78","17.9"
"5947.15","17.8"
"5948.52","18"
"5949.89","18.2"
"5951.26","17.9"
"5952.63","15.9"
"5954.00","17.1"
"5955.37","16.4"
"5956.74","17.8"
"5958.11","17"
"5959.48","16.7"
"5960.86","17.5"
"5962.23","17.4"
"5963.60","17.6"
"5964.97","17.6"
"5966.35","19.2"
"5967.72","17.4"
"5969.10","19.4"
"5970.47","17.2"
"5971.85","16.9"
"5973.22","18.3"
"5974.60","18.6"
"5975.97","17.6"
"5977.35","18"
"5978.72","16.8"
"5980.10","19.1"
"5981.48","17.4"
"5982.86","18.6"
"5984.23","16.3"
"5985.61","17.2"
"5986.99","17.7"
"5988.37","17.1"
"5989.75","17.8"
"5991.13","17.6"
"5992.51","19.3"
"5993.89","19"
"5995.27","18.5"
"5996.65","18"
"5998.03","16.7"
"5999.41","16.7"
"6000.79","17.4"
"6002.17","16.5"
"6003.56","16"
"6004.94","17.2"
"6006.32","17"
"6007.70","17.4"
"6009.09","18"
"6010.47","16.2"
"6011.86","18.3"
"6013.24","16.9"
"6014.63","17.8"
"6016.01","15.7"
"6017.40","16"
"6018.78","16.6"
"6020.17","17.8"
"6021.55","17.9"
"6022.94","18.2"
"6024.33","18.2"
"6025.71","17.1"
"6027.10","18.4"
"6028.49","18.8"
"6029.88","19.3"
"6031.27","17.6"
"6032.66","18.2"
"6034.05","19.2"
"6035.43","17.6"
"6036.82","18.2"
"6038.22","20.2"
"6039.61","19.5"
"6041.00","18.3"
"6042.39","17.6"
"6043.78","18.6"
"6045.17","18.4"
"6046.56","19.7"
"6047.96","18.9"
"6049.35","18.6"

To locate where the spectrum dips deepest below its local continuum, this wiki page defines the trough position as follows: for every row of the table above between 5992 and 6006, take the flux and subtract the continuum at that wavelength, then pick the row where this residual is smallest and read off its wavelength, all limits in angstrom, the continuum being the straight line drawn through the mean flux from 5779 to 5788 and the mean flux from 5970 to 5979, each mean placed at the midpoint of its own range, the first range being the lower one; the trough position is 6003.56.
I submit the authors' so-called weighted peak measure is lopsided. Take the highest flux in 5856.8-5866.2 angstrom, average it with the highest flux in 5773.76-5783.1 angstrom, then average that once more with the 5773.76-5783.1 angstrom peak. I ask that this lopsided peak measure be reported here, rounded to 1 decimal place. 19.4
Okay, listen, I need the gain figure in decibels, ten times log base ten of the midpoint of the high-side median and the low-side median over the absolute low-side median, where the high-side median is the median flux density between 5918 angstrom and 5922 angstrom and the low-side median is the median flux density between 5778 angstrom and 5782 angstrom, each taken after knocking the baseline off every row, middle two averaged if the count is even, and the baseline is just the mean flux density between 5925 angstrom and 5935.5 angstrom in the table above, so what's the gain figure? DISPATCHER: -1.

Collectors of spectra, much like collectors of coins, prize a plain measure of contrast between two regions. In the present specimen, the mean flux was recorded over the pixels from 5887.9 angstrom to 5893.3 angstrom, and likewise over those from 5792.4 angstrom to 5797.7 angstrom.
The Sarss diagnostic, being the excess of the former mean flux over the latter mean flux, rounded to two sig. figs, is -3.6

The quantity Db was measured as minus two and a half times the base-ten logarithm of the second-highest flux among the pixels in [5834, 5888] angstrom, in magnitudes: -3.24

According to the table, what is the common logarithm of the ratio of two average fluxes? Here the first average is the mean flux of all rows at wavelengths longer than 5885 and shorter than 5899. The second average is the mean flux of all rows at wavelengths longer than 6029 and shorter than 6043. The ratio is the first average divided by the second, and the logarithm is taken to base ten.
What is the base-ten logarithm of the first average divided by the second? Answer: -0.10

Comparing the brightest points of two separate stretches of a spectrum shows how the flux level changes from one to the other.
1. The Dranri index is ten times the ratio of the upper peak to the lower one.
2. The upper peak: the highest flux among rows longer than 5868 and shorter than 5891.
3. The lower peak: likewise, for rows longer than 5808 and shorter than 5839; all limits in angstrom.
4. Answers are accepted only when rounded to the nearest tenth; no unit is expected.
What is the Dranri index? 10.2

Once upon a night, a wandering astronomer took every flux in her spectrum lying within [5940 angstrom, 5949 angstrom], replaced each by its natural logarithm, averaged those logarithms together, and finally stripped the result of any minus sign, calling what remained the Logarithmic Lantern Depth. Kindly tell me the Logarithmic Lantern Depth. 2.88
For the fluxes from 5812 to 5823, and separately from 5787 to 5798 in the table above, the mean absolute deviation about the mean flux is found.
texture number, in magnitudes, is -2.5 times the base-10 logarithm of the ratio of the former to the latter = 0.48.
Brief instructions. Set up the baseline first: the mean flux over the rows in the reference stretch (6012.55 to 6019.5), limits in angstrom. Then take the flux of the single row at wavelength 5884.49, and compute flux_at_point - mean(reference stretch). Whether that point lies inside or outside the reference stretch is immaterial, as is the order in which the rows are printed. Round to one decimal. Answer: -1.7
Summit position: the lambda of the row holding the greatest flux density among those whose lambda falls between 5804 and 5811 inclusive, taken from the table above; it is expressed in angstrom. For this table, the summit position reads 5810.43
